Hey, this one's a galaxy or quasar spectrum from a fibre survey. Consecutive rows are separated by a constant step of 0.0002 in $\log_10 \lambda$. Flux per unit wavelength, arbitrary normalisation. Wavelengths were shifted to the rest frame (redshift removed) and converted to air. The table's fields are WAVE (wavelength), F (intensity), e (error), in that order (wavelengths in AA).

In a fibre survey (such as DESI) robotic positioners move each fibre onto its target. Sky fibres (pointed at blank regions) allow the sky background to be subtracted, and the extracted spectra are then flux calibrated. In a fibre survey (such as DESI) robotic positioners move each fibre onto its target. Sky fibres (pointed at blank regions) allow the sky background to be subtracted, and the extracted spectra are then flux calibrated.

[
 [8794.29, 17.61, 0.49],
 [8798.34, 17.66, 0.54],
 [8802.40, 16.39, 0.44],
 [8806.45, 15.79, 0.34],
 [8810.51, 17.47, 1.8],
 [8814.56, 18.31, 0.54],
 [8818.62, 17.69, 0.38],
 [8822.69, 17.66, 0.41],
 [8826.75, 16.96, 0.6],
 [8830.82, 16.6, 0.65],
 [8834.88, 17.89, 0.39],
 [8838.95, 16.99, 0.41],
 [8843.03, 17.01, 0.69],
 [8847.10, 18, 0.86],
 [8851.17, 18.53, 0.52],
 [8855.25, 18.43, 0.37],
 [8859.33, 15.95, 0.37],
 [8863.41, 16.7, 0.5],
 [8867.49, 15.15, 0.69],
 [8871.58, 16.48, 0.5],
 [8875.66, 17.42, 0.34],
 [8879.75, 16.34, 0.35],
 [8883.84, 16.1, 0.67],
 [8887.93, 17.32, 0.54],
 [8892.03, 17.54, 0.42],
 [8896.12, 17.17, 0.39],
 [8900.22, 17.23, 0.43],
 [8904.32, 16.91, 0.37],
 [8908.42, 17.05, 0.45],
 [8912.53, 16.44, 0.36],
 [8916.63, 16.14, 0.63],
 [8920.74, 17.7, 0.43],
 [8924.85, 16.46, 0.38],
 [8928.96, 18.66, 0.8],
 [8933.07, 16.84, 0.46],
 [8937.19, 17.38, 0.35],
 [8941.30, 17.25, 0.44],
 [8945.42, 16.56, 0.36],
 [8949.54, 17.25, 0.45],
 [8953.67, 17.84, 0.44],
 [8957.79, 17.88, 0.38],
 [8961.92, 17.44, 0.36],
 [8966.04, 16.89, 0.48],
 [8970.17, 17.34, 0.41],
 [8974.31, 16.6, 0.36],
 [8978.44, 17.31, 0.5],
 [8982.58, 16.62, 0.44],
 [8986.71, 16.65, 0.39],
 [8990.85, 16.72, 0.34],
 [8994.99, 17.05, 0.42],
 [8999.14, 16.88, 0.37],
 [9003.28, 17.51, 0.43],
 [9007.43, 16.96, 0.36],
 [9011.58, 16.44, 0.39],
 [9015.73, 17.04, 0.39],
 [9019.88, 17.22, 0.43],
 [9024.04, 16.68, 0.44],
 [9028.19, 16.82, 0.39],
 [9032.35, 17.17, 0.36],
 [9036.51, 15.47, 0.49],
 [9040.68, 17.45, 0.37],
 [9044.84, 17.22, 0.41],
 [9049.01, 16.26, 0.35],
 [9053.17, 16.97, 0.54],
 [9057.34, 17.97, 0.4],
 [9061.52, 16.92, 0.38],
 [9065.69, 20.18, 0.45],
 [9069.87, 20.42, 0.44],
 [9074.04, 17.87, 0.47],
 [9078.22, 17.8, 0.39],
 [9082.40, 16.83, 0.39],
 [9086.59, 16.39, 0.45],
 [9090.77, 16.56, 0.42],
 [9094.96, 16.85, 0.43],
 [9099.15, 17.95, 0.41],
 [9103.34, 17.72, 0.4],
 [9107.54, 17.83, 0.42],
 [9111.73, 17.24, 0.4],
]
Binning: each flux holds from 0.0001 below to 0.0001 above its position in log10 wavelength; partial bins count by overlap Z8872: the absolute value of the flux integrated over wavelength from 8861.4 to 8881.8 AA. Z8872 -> 335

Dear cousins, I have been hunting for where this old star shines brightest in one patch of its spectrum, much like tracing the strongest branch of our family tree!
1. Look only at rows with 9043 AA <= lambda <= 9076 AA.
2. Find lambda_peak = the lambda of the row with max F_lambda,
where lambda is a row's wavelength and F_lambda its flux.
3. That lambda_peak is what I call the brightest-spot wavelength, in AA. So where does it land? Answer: 9069.87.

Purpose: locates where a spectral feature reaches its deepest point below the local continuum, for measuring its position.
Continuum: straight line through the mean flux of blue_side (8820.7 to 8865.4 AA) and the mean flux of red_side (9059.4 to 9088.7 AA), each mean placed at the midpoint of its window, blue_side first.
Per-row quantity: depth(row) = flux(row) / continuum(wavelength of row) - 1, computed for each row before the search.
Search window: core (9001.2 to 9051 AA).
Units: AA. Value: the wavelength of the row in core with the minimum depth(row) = 9036.51 AA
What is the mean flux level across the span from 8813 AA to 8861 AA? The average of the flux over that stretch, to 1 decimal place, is 17.5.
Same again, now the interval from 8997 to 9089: 17.3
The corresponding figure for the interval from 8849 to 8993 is 17.0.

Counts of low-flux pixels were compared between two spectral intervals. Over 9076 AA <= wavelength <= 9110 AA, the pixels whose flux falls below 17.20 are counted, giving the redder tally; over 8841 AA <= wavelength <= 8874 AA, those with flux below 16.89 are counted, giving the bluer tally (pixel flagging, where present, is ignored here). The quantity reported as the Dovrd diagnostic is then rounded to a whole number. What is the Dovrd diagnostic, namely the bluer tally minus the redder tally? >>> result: 0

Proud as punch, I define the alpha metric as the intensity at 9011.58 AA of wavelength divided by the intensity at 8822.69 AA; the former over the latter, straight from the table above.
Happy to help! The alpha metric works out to 0.93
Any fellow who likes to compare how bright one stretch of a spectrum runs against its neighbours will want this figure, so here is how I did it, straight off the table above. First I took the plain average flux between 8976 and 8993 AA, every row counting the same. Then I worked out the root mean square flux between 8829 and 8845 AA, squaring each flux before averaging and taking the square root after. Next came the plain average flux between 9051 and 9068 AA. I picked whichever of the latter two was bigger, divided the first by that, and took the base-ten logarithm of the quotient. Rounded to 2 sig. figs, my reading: -0.030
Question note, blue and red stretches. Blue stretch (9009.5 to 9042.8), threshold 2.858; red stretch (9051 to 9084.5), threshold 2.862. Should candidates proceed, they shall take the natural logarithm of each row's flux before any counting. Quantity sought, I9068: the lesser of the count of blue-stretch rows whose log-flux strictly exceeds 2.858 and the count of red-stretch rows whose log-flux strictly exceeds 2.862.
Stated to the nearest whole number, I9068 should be 1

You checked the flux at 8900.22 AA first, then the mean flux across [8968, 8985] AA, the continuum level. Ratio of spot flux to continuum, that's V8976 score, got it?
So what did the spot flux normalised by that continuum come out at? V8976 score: 1.02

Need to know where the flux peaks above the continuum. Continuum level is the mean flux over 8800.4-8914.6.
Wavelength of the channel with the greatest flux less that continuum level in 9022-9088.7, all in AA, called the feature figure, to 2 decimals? 9069.87 AA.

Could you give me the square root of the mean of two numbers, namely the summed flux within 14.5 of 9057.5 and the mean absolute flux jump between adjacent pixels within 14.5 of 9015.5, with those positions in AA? 7.9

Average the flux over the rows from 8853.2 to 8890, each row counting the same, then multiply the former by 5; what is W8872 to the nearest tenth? 83.3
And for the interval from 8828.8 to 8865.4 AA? 86.7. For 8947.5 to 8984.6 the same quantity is 86.2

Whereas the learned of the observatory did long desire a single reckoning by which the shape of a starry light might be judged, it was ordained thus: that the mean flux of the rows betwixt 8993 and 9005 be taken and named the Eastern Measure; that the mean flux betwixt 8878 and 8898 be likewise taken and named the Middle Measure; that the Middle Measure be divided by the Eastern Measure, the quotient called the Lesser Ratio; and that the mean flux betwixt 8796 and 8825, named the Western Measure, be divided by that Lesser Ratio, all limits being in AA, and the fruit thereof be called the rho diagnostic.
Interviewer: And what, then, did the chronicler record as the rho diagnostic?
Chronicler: 17.5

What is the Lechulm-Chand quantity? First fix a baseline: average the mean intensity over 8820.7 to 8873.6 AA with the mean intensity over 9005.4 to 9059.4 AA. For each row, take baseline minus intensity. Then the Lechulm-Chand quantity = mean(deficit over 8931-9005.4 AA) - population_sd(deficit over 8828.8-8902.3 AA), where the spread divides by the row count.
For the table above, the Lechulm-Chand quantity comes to -0.96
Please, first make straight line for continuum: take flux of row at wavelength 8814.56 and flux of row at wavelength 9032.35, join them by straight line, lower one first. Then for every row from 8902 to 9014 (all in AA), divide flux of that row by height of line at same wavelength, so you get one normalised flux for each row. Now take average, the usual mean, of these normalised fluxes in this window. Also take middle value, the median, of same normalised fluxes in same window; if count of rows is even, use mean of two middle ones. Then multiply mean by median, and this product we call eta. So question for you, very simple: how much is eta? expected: 0.946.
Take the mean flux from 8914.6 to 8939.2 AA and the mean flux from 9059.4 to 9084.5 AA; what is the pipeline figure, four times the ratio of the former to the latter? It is 3.75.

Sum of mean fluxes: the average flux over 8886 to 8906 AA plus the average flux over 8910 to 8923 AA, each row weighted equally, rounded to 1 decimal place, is 34.0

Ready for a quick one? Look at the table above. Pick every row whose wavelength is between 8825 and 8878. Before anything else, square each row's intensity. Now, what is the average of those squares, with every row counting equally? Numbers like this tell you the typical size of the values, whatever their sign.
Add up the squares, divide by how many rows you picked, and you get 293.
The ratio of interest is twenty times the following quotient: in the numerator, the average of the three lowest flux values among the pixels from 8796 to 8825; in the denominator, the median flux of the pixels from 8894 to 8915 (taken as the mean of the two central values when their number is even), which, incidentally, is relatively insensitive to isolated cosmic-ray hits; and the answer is 19.4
